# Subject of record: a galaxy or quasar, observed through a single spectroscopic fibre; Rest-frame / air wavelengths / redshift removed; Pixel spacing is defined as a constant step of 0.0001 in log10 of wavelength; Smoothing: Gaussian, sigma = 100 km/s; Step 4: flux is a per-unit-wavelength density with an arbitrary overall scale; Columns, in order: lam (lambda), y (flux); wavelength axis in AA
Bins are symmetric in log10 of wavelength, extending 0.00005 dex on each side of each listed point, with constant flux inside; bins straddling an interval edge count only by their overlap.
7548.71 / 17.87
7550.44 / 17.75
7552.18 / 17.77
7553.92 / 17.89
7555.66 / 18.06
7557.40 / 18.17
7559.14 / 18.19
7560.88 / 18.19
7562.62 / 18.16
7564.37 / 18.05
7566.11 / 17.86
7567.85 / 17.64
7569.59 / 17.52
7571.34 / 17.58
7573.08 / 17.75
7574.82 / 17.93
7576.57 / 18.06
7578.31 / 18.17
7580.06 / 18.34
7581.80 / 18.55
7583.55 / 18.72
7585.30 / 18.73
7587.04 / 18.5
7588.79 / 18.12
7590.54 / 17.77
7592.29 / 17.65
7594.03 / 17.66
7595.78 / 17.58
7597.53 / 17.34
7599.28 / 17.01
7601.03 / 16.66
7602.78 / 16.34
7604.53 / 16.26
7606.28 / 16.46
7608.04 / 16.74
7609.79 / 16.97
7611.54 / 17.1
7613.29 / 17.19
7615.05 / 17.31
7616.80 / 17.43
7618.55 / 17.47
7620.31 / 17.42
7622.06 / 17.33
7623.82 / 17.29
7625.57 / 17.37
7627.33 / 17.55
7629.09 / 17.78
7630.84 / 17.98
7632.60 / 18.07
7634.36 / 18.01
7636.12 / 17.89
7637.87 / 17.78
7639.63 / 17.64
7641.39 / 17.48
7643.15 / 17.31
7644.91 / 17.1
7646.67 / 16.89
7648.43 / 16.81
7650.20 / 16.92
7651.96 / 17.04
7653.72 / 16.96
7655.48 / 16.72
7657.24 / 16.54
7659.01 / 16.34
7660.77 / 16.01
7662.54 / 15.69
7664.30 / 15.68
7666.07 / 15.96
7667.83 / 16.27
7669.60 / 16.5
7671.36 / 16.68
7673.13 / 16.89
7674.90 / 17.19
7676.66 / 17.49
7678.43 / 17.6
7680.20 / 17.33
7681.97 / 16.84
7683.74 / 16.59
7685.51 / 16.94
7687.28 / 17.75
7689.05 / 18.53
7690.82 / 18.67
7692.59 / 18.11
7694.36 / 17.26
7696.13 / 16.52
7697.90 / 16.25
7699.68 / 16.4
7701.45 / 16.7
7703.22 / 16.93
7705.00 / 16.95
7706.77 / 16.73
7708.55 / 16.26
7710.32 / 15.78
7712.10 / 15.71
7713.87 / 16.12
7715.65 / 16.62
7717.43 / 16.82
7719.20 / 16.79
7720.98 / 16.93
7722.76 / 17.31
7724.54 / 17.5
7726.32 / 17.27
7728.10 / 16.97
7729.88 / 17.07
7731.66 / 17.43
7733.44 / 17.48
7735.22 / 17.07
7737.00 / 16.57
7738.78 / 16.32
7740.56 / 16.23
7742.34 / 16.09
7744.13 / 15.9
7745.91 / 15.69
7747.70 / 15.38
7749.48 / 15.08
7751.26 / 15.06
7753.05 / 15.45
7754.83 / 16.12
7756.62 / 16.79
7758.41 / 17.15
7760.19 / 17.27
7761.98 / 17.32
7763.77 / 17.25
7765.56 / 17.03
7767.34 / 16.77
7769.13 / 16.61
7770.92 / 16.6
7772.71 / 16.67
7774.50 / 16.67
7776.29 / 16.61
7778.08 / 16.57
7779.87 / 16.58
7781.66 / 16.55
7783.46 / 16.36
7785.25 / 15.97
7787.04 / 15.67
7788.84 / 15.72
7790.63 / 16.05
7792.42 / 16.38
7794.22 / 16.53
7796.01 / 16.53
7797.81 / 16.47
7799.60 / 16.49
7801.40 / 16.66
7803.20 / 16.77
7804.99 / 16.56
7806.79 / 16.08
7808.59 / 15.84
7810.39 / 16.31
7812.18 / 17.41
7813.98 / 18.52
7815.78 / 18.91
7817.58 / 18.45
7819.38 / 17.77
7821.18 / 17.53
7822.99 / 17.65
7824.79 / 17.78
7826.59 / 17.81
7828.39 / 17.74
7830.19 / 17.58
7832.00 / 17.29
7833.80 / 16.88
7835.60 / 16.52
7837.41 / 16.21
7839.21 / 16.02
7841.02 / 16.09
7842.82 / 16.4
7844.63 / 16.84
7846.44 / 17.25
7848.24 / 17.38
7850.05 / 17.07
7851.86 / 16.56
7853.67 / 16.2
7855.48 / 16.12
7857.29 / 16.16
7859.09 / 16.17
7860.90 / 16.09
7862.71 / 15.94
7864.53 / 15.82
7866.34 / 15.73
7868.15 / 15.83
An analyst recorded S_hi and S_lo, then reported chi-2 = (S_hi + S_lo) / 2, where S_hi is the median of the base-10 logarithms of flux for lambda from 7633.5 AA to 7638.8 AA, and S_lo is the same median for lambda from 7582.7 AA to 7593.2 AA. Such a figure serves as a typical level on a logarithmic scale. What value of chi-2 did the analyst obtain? 1.26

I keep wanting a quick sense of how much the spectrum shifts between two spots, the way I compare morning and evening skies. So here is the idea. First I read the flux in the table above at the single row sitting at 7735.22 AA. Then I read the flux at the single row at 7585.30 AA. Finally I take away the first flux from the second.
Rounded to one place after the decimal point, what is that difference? 1.7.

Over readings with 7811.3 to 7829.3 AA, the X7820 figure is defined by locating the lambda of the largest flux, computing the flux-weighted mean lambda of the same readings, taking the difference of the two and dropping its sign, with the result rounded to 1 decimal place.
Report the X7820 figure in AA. 4.5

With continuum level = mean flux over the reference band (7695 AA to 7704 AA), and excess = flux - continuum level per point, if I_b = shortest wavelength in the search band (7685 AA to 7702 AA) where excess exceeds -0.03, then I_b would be 7685.51 AA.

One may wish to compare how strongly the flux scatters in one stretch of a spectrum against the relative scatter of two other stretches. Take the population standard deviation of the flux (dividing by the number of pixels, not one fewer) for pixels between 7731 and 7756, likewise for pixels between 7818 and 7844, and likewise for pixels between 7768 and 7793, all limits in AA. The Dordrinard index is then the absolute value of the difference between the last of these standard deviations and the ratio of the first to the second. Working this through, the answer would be 0.78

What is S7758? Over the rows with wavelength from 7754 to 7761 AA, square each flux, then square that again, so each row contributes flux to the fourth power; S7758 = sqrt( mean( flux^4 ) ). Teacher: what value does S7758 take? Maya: 284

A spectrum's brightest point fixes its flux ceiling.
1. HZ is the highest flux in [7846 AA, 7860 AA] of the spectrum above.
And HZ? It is 17.38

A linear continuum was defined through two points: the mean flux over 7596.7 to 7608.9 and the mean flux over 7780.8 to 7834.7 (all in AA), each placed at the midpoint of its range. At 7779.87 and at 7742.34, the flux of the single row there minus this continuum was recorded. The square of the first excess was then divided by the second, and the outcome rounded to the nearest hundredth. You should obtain -0.14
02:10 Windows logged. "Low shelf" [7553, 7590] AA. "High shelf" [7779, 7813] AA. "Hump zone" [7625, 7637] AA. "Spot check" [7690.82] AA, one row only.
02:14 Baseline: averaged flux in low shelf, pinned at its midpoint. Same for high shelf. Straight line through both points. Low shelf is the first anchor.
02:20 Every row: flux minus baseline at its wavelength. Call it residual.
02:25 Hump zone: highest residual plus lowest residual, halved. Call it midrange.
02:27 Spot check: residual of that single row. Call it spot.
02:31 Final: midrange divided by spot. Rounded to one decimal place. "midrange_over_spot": 0.0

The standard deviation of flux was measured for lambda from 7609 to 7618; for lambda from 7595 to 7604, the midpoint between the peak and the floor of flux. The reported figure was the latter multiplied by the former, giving 3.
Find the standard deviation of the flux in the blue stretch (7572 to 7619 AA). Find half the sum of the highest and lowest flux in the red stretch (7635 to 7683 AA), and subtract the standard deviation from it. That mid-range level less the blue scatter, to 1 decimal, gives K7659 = 16.1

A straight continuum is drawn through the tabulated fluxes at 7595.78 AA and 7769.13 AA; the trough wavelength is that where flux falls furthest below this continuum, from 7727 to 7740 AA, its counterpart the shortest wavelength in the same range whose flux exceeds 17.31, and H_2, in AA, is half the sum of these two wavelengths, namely 7735.2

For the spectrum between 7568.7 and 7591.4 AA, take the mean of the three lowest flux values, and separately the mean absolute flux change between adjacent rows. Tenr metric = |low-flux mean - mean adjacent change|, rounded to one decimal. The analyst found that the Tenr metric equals 17.4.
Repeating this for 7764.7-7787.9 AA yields 15.9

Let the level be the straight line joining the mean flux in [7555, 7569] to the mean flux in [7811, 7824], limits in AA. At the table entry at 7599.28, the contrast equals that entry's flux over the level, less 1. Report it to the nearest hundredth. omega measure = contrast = -0.06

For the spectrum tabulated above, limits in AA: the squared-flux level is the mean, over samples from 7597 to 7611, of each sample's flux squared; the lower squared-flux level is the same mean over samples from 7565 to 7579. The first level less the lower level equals -38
